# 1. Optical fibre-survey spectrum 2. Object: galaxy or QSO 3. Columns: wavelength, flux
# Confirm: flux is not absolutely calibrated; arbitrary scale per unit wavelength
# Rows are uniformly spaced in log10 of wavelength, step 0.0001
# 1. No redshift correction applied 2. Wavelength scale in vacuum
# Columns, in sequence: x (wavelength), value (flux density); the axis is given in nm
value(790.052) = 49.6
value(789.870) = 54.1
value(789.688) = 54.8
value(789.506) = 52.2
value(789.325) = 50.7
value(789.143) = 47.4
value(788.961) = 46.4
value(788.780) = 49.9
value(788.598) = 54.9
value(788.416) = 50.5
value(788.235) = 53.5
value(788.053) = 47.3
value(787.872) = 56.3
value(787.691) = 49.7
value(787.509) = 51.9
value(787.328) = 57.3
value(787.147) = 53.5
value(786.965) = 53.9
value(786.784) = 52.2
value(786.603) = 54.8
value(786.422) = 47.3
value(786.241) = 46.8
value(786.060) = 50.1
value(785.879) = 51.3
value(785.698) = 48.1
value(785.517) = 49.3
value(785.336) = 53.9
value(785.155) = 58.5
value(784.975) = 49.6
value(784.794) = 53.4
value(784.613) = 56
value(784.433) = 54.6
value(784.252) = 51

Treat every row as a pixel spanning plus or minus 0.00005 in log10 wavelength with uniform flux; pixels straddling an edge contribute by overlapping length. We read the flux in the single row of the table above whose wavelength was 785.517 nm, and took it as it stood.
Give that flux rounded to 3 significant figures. 49.3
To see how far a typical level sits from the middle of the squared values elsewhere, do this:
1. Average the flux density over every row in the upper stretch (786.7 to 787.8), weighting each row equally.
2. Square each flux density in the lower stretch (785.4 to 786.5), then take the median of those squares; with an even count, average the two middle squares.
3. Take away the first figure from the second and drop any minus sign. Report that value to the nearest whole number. 2319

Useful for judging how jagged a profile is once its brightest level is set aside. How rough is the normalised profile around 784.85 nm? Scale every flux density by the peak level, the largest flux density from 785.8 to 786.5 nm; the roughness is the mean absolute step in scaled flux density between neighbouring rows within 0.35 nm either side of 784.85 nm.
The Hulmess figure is 0.10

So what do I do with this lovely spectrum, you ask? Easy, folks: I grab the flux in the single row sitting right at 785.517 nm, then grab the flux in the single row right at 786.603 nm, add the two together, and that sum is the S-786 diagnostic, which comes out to 104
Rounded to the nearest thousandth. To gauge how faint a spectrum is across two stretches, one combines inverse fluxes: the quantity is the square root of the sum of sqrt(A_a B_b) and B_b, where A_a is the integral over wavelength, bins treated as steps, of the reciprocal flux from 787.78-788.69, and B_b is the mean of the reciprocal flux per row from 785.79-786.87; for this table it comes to 0.196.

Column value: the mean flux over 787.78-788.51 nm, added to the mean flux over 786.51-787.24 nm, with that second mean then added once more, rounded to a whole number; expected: 159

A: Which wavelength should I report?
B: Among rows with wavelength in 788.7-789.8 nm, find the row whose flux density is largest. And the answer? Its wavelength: 789.688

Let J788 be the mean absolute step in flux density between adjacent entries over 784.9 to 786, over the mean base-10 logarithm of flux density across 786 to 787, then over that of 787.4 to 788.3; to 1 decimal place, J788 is 1.5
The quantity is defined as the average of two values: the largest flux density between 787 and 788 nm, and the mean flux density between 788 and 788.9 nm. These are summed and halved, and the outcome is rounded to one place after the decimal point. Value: 54.3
